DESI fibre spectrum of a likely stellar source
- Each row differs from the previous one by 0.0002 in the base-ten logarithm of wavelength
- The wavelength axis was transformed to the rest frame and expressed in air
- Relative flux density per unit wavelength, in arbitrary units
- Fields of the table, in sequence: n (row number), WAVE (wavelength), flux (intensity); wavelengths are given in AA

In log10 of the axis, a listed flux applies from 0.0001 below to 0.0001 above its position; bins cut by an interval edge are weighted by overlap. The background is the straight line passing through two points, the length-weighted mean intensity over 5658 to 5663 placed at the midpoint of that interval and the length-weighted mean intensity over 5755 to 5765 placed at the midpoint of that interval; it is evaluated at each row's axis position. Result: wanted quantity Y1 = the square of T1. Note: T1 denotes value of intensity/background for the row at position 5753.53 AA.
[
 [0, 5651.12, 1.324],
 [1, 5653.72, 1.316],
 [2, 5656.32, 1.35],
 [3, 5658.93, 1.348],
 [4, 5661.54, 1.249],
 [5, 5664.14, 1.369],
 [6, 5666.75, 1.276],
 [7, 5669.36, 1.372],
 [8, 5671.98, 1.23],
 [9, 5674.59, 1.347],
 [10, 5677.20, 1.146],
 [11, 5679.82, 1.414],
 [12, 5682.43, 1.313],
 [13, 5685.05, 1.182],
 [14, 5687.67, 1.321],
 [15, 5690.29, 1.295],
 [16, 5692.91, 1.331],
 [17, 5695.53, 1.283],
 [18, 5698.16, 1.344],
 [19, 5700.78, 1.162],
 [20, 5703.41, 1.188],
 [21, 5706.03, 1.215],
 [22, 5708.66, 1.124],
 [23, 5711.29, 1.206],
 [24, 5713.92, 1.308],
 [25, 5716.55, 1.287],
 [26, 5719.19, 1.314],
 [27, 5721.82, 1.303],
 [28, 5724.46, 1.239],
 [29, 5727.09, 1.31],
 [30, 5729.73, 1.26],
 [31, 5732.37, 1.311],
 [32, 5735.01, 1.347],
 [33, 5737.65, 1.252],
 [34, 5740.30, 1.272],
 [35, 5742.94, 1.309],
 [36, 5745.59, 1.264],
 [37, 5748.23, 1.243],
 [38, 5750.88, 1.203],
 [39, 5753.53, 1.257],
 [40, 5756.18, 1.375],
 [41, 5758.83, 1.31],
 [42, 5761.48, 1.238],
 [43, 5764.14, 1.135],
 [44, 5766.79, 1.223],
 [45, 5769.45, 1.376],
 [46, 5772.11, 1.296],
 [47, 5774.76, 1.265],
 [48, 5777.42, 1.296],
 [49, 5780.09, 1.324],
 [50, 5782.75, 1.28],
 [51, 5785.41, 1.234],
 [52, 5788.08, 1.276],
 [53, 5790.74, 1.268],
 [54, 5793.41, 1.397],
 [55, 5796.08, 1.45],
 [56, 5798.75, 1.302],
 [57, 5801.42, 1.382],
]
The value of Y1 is 0.98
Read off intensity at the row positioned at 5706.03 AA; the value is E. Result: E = 1.215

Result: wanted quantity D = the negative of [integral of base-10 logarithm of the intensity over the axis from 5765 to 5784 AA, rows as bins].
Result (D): -2.10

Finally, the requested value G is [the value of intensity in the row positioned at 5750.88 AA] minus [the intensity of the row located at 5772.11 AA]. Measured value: -0.09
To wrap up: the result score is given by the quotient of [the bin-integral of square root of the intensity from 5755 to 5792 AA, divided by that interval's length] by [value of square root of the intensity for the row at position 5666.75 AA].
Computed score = 1.00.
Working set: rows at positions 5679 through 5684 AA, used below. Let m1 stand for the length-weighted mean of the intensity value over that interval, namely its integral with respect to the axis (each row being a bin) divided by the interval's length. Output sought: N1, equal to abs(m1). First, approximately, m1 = 1.35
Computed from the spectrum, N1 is 1.35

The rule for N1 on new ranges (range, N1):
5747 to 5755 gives 1.24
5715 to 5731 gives 1.29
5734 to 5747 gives 1.29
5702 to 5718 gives 1.22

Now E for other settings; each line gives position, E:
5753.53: 1.257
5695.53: 1.283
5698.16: 1.344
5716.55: 1.287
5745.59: 1.264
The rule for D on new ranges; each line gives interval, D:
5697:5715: -1.53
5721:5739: -1.98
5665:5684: -2.14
